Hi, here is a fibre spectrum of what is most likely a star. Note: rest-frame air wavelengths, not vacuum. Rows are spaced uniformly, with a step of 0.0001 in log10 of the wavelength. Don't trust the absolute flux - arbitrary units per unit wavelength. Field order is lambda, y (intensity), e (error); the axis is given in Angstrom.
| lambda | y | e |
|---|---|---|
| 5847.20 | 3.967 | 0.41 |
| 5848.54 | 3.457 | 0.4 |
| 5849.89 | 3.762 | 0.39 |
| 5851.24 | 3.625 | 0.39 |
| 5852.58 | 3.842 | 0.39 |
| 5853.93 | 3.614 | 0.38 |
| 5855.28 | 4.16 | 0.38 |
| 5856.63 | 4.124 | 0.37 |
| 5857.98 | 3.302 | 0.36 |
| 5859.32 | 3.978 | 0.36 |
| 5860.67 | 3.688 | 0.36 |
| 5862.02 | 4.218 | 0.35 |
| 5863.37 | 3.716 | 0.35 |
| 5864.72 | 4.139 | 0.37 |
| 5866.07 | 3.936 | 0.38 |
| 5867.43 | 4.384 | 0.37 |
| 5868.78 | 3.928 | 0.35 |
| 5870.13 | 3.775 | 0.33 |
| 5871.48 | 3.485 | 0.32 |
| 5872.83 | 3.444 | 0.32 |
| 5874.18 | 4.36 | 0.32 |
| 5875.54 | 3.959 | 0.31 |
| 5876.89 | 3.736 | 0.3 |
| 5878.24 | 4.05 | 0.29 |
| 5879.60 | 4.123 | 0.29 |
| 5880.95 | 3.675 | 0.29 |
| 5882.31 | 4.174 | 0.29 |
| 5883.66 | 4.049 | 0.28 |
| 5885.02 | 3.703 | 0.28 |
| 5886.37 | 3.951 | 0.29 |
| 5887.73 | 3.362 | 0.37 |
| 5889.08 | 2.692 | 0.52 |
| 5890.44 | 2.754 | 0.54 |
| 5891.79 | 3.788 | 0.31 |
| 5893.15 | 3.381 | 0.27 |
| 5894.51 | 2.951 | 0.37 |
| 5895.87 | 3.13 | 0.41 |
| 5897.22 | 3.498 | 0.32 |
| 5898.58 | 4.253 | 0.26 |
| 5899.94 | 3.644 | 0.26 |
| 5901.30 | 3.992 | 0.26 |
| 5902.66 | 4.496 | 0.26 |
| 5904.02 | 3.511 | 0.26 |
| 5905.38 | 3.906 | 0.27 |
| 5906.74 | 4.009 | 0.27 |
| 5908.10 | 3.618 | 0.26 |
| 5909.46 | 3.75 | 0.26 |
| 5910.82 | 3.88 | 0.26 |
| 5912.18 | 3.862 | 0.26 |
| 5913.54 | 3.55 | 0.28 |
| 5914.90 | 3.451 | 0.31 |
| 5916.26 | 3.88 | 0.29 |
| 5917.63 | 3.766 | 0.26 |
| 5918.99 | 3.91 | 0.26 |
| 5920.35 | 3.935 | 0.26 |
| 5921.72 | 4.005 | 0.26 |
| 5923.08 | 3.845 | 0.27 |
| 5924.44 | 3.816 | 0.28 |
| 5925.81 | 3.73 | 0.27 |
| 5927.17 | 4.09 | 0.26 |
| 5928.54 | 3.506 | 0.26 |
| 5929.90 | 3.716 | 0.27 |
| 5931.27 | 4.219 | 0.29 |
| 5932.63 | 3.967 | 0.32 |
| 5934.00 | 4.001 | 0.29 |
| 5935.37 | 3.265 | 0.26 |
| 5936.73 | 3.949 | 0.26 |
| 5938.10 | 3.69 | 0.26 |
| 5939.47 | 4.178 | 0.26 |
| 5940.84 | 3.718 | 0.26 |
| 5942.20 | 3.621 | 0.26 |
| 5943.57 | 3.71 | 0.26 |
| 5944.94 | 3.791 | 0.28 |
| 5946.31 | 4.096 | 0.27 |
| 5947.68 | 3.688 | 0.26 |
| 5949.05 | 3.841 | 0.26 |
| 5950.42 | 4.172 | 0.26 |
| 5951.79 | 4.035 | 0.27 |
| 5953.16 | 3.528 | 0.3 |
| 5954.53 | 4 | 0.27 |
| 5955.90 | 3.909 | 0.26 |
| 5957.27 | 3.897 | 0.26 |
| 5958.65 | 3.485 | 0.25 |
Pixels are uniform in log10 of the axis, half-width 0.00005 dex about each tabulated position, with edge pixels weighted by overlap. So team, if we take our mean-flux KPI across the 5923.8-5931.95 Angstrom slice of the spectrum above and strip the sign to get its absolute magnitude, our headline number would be 3.85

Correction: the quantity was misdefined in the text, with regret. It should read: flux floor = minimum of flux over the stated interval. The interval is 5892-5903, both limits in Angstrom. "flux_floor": 2.951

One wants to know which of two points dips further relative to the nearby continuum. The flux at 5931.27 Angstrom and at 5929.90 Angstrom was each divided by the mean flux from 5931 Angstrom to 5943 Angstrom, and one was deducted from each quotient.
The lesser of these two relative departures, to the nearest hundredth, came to -0.03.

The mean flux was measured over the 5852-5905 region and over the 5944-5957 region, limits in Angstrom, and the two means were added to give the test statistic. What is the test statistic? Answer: 7.66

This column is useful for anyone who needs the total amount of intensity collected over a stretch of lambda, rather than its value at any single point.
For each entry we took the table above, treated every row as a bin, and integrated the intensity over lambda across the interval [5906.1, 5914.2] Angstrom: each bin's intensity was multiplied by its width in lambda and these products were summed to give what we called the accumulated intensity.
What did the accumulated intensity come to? 31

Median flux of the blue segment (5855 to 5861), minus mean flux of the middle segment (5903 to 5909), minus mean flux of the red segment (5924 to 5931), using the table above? -3.6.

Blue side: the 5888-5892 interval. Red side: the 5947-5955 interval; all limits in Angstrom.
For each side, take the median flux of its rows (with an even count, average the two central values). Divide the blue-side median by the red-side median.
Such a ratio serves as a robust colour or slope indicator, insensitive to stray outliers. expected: 0.7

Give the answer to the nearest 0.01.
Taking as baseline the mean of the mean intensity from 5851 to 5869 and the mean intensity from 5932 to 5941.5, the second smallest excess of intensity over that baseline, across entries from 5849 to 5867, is -0.25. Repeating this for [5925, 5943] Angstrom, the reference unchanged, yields -0.36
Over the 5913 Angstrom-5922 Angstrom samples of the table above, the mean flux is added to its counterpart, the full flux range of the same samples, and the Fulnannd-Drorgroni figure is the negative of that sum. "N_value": -4.3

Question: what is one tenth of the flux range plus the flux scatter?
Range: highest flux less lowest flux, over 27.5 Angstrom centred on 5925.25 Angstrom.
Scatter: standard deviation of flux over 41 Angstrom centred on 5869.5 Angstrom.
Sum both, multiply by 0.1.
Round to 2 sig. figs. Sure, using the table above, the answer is 0.13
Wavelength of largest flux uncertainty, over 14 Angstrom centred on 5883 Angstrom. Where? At 5889.08 Angstrom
